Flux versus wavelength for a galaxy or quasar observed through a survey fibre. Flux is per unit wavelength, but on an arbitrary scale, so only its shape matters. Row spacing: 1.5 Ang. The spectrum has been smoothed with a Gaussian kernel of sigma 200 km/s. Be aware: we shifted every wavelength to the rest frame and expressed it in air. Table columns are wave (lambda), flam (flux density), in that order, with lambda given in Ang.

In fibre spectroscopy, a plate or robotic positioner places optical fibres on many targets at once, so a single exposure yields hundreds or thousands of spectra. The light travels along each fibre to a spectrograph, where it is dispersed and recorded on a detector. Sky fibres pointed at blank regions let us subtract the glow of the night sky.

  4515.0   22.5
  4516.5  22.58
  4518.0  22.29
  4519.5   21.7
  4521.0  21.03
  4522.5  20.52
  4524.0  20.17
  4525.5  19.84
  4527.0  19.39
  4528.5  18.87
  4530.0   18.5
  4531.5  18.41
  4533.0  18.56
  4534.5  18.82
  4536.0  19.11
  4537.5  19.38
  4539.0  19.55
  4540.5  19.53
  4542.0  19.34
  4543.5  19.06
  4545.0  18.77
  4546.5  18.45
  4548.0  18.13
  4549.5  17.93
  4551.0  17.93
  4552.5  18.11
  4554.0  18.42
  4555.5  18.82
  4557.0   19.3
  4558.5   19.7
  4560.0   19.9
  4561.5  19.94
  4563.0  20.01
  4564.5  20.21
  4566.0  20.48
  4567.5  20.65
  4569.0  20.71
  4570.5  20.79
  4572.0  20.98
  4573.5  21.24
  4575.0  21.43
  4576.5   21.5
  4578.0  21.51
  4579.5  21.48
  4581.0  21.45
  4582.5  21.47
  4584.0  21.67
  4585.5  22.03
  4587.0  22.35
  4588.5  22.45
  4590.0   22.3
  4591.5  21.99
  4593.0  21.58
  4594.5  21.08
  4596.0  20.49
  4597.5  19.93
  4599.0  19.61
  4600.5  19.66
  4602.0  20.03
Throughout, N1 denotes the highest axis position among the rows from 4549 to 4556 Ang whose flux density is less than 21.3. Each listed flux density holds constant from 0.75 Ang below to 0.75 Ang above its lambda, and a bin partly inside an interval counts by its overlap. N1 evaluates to 4555.5 Ang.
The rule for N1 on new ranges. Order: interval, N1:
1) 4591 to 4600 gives 4599.0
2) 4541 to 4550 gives 4549.5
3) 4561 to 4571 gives 4570.5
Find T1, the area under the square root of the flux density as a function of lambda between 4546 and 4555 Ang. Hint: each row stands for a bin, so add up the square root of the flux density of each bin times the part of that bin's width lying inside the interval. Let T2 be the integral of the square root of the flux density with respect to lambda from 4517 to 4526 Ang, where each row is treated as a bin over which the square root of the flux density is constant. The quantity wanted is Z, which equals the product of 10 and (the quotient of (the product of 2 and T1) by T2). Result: 18.6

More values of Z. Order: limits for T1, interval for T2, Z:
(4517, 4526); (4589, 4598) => 19.9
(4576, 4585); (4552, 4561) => 21.2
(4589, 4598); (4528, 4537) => 21.3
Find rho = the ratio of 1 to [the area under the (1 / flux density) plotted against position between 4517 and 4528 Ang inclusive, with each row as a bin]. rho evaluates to 1.88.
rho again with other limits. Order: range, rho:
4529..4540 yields 1.72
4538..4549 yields 1.72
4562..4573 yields 1.87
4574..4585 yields 1.96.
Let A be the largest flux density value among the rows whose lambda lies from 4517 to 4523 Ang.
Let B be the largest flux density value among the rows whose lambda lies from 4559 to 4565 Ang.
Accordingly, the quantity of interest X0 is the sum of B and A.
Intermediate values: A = 22.29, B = 20.21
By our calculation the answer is 42.5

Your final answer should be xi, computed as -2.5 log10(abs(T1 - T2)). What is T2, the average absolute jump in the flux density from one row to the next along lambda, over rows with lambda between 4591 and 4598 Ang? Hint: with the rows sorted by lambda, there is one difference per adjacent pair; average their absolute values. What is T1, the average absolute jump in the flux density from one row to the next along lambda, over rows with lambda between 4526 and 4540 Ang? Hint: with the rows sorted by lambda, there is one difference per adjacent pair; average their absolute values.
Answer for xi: 1.5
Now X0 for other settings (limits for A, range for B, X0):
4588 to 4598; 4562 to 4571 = 43.2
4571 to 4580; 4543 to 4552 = 40.6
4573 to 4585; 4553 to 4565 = 41.9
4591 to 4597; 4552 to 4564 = 42.0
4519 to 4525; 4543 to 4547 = 40.8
